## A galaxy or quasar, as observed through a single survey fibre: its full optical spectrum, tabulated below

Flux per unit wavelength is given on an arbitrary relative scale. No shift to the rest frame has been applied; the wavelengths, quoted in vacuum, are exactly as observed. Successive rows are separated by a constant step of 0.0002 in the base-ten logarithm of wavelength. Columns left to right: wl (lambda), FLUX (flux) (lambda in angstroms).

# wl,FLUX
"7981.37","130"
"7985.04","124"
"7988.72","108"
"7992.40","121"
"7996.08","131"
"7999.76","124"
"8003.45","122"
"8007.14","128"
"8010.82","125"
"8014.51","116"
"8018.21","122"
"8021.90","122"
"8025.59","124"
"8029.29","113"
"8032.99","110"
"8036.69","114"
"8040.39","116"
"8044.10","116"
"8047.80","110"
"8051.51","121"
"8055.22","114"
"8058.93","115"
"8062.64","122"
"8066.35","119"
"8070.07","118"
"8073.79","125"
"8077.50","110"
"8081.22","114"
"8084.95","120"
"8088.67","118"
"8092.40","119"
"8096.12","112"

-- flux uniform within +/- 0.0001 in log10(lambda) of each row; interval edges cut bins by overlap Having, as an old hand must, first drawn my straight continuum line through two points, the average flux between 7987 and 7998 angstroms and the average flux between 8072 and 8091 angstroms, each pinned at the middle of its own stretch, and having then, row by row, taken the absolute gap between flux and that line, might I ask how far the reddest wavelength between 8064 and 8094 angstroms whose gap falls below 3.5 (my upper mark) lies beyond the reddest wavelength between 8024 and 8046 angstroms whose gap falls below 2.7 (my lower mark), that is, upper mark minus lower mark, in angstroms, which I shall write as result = 48.3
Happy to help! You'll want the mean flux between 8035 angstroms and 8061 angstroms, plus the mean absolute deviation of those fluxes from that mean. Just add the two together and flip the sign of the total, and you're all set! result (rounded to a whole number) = -117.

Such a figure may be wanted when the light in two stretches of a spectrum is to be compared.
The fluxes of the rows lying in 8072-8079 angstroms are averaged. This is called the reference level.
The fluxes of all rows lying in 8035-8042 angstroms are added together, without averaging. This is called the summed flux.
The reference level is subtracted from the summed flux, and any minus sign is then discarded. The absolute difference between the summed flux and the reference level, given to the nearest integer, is 112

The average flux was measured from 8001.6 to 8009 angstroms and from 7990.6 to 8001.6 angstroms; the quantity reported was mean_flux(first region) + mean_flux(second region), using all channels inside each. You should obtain 250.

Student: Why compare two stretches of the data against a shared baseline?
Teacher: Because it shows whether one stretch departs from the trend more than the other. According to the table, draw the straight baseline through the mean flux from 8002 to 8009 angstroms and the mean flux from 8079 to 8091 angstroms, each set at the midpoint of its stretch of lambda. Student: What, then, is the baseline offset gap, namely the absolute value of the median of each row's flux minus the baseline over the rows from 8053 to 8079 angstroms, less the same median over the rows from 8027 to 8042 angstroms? 8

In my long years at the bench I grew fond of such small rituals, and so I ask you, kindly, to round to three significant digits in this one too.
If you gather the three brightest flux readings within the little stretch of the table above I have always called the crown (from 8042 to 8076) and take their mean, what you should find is 123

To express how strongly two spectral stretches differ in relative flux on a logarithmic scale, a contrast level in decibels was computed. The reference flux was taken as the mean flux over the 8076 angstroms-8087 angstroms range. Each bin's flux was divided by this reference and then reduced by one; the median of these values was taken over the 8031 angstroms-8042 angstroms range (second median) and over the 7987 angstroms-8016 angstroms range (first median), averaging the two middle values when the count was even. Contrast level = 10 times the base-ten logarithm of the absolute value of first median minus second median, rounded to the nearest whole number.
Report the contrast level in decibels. -11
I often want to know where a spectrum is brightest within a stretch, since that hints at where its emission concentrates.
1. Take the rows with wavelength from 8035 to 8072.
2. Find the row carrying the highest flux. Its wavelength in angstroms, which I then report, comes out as 8062.64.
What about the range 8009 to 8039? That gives 8010.82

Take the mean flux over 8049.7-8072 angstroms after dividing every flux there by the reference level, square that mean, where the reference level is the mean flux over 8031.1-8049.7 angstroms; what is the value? 1.09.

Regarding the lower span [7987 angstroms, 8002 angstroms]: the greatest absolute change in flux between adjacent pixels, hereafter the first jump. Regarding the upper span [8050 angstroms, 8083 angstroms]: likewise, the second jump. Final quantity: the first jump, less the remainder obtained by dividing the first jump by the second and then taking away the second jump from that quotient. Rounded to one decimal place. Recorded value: 27.1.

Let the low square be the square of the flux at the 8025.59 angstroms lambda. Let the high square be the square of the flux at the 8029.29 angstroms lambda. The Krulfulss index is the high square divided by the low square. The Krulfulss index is 0.83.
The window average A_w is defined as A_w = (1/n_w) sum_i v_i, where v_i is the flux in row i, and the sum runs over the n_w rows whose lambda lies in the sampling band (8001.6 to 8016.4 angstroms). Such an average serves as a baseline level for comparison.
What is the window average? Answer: 123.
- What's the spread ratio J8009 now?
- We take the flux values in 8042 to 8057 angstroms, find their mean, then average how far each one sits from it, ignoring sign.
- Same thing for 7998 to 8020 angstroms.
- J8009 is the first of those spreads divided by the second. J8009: 1.15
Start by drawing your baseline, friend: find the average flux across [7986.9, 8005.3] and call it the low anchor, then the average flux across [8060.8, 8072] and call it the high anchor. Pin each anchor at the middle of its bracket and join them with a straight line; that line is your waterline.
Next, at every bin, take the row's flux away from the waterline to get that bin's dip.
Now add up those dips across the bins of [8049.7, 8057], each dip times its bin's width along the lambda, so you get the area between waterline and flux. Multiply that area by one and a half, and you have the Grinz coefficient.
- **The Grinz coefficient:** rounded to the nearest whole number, 27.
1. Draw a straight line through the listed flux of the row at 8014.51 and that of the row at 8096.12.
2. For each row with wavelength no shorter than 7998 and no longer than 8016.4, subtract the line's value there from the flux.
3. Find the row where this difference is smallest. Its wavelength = 8014.51 angstroms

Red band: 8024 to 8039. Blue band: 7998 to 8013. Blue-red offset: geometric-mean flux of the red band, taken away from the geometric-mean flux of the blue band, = 10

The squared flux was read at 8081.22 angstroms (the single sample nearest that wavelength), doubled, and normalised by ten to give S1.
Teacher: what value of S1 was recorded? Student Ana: 2599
